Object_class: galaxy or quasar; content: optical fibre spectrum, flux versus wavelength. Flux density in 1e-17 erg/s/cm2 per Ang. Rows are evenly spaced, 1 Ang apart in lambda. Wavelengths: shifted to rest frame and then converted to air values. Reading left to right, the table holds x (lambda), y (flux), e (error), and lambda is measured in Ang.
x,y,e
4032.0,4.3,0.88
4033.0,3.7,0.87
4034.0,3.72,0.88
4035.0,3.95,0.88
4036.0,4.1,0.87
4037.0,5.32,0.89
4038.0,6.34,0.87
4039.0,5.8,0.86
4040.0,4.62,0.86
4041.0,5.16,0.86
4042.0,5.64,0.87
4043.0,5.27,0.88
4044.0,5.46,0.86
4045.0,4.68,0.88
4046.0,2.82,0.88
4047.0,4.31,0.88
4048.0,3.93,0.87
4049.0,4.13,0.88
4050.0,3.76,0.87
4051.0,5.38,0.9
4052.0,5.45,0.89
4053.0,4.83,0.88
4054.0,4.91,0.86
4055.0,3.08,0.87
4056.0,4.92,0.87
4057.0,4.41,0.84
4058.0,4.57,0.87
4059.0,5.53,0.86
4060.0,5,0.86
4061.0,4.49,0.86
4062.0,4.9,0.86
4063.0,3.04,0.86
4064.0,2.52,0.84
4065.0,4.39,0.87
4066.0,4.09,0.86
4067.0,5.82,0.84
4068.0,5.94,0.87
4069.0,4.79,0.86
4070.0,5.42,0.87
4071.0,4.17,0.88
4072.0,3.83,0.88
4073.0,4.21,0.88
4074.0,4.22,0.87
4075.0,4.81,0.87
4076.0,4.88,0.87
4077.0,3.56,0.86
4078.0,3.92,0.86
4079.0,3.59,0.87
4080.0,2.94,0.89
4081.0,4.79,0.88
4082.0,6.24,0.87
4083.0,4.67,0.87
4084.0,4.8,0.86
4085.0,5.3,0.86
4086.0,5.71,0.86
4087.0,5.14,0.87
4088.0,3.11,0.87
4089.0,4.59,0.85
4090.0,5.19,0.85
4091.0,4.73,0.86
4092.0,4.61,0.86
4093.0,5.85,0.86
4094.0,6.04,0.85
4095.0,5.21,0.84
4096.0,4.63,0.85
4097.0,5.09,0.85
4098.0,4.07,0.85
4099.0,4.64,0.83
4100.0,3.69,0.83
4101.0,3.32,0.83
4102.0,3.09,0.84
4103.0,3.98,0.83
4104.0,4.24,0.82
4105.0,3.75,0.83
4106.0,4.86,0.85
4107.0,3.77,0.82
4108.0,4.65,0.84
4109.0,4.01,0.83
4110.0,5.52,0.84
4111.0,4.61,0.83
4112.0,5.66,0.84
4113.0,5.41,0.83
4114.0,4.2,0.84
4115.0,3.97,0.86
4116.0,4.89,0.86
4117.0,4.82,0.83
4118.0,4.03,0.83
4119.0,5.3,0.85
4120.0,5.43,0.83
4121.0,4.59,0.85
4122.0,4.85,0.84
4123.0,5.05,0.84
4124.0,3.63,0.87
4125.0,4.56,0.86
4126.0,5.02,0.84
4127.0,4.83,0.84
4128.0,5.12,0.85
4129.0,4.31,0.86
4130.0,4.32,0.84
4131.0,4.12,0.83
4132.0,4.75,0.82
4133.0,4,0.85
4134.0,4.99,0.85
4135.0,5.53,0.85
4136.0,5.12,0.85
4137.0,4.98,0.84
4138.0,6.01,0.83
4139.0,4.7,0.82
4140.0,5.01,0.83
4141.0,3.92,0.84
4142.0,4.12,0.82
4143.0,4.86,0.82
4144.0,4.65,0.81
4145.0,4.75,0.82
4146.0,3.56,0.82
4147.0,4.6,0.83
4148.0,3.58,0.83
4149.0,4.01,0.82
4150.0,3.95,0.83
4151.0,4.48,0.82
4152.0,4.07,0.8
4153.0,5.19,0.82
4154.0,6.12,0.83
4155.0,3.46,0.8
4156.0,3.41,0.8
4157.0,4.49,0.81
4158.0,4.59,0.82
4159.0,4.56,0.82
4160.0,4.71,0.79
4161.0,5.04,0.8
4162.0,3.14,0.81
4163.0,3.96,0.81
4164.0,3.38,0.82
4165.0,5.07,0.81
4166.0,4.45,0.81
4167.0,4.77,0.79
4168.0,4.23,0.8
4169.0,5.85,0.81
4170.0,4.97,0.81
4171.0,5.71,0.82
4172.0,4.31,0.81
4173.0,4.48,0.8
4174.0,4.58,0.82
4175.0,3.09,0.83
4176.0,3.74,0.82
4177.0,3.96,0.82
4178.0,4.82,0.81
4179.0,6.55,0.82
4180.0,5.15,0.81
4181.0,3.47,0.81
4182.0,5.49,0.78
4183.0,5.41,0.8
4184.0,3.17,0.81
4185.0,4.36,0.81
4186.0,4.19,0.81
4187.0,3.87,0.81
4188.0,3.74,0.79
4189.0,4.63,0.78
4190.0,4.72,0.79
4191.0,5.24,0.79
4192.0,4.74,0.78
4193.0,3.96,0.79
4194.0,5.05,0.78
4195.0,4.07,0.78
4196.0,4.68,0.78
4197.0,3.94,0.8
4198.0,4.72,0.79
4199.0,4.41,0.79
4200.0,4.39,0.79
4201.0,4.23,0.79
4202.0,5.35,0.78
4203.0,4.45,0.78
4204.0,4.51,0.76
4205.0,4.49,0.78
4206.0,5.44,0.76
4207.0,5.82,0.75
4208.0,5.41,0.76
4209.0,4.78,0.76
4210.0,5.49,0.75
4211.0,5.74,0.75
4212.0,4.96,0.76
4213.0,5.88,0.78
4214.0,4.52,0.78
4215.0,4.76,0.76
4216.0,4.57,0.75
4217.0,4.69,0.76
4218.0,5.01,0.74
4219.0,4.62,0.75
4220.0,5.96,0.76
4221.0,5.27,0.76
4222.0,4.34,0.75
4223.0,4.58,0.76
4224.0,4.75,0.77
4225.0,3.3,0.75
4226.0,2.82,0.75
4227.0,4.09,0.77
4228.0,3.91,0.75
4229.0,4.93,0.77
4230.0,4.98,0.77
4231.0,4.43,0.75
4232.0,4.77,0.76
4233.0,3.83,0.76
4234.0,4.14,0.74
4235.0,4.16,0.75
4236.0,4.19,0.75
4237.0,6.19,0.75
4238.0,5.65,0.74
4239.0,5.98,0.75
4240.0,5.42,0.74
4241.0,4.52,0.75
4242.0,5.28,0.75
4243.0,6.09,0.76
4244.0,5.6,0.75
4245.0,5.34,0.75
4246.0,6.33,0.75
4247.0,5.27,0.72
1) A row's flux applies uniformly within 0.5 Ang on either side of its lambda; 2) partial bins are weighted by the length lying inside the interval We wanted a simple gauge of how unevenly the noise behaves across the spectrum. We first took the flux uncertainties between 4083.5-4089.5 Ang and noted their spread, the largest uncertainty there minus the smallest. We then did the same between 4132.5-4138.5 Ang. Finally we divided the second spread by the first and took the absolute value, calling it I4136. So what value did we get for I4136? 1.00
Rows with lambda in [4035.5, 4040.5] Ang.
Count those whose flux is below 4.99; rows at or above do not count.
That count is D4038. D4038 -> 2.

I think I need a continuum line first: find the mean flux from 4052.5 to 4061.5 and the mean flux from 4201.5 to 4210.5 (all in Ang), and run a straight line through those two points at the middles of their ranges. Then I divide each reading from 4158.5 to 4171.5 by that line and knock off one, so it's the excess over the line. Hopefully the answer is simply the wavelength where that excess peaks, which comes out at 4169.0 Ang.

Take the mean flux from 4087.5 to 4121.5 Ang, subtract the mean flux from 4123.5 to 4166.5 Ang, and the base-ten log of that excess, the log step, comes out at -1.1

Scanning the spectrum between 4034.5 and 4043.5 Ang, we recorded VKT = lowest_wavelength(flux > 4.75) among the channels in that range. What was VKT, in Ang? 4037.0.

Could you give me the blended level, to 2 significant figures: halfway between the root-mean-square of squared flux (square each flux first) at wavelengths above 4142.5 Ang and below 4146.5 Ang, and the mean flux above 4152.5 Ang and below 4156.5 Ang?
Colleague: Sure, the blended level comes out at 13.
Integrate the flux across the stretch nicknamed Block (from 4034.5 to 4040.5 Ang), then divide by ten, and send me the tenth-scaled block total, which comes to 3.01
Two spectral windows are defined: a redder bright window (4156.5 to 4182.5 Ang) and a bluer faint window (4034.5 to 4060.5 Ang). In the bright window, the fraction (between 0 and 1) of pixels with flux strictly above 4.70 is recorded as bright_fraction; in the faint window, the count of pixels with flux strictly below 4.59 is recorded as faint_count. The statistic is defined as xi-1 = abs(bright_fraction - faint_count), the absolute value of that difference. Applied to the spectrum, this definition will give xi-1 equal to 9.6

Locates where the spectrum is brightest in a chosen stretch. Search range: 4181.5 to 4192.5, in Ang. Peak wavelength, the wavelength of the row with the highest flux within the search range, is 4182.0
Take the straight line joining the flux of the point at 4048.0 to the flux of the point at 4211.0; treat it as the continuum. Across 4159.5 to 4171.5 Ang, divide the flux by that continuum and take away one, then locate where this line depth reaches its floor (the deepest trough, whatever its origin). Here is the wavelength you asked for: 4162.0 Ang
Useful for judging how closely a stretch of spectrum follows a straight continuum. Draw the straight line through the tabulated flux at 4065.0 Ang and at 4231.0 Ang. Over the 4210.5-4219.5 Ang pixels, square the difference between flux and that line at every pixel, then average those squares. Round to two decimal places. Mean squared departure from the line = 0.52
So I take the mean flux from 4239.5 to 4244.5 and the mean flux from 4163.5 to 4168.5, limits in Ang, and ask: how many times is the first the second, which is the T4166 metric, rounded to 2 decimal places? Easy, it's 1.23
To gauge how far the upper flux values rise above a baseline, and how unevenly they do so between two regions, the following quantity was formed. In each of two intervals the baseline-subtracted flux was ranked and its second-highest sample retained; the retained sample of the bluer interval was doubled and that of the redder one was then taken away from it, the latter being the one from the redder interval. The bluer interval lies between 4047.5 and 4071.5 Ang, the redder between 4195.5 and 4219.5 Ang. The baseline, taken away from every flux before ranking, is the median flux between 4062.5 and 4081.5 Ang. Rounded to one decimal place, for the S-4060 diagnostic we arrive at 1.6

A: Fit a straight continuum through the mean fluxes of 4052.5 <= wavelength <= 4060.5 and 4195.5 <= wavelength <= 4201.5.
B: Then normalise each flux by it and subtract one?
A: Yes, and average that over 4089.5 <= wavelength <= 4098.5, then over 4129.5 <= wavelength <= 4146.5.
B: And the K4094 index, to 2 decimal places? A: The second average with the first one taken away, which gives -0.06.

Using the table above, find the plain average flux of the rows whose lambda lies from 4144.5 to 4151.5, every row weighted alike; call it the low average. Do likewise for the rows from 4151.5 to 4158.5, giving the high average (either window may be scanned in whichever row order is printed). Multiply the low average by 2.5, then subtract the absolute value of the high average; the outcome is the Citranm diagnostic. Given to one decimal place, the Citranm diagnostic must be 5.9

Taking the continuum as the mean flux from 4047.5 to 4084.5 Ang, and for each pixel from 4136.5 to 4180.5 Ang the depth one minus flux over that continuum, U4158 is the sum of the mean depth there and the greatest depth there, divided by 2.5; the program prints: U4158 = 0.12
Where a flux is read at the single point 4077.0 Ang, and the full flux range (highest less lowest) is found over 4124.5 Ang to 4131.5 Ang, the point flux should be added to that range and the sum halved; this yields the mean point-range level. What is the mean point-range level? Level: 2.3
